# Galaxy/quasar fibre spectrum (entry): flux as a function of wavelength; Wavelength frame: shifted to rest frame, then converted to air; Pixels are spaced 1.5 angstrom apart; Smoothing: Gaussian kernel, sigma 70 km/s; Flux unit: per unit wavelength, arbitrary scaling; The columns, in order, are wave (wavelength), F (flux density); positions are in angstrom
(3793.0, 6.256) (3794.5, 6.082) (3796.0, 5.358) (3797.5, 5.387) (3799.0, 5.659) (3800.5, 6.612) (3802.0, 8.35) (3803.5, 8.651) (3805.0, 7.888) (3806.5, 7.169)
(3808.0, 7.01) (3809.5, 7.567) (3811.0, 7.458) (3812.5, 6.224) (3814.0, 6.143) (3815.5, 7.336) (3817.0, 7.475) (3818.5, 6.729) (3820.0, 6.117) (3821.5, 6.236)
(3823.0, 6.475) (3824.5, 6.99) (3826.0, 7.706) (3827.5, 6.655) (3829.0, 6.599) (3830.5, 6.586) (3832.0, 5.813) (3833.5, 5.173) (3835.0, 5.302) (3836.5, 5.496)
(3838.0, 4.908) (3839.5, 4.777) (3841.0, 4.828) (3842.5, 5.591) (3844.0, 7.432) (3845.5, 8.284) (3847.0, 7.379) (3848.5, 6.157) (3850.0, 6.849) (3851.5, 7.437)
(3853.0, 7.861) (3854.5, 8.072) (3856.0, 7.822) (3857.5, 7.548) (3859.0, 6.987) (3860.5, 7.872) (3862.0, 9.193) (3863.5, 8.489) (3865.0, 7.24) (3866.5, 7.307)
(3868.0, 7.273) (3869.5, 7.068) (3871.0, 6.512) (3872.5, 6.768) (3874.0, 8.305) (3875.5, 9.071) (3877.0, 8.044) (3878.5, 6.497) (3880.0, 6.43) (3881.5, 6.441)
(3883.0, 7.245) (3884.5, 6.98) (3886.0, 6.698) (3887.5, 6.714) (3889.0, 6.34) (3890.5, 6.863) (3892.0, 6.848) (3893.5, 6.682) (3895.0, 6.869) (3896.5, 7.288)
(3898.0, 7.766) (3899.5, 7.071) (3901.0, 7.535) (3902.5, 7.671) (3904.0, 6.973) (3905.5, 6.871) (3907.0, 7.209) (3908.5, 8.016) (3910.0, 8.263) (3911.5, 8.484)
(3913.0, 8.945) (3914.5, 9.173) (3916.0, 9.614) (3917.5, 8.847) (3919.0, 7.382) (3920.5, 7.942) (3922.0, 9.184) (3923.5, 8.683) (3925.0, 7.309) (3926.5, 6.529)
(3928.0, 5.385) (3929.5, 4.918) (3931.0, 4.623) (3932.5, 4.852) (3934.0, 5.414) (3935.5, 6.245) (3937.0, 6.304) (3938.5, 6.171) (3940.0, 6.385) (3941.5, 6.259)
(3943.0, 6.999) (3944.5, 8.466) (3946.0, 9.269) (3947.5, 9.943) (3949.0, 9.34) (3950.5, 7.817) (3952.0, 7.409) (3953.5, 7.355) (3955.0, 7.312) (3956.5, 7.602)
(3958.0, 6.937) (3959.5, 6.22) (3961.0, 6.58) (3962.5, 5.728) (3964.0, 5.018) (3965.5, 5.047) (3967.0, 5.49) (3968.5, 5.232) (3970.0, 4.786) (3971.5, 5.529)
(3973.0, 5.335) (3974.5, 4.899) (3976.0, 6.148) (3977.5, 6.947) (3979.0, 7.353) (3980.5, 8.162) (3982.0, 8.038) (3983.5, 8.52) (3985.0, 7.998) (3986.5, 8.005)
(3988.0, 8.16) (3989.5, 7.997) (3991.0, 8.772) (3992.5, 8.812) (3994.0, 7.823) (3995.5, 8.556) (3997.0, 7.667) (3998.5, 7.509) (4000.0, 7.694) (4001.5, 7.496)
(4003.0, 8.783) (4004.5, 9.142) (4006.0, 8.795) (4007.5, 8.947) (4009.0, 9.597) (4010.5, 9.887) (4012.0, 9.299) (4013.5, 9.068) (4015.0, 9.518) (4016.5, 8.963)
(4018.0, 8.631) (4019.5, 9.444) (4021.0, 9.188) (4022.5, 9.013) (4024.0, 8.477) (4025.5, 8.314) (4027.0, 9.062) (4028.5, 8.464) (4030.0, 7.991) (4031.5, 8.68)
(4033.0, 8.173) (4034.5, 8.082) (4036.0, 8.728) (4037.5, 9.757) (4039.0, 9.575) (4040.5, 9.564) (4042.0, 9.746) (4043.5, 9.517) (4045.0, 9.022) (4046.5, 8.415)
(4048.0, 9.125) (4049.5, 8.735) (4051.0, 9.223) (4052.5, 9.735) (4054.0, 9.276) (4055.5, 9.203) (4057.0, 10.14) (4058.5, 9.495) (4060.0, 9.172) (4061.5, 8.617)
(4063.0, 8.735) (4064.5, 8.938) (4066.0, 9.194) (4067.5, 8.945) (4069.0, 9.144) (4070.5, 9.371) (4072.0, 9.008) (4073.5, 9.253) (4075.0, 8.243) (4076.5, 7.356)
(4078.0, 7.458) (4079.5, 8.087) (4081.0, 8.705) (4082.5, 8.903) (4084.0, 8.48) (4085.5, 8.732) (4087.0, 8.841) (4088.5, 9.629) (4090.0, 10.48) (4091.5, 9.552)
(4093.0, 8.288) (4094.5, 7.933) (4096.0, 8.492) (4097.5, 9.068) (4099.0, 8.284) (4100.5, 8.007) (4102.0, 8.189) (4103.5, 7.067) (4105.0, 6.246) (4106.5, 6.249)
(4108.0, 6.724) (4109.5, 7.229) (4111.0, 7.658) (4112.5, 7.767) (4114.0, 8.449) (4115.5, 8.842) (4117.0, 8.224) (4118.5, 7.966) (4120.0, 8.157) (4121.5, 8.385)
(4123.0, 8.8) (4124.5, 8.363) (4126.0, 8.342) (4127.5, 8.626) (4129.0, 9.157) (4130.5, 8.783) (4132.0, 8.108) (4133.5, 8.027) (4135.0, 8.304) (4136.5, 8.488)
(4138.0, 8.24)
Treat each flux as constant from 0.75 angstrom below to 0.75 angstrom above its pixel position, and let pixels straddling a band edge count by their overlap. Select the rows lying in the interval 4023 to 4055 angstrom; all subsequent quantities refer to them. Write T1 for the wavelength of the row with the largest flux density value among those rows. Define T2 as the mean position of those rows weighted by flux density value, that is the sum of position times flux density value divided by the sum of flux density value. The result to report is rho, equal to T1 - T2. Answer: -1.8 angstrom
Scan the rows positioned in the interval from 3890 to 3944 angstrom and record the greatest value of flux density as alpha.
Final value 9.614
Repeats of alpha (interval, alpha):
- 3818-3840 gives 7.706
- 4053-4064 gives 10.14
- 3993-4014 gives 9.887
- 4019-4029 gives 9.444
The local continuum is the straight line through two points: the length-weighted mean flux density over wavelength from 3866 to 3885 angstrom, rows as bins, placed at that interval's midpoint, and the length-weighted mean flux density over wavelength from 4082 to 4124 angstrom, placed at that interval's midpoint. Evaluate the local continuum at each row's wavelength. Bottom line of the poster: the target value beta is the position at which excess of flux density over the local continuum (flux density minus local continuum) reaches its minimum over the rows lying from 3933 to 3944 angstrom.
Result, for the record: 3934.0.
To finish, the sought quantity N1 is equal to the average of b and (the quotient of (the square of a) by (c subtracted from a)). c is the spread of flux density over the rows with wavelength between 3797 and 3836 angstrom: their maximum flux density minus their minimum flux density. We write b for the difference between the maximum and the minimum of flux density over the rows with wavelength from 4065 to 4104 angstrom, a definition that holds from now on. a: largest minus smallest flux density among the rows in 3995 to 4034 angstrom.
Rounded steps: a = 2.4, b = 3.4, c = 3.5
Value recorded -1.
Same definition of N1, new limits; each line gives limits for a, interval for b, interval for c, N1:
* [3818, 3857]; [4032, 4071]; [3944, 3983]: -3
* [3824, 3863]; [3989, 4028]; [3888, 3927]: 10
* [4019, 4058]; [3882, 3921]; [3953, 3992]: 0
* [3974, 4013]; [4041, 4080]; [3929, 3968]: -36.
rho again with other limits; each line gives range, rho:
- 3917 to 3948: 15.0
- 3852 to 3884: -5.6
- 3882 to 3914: 14.4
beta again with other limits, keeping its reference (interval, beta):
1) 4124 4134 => 4133.5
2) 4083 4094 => 4093.0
